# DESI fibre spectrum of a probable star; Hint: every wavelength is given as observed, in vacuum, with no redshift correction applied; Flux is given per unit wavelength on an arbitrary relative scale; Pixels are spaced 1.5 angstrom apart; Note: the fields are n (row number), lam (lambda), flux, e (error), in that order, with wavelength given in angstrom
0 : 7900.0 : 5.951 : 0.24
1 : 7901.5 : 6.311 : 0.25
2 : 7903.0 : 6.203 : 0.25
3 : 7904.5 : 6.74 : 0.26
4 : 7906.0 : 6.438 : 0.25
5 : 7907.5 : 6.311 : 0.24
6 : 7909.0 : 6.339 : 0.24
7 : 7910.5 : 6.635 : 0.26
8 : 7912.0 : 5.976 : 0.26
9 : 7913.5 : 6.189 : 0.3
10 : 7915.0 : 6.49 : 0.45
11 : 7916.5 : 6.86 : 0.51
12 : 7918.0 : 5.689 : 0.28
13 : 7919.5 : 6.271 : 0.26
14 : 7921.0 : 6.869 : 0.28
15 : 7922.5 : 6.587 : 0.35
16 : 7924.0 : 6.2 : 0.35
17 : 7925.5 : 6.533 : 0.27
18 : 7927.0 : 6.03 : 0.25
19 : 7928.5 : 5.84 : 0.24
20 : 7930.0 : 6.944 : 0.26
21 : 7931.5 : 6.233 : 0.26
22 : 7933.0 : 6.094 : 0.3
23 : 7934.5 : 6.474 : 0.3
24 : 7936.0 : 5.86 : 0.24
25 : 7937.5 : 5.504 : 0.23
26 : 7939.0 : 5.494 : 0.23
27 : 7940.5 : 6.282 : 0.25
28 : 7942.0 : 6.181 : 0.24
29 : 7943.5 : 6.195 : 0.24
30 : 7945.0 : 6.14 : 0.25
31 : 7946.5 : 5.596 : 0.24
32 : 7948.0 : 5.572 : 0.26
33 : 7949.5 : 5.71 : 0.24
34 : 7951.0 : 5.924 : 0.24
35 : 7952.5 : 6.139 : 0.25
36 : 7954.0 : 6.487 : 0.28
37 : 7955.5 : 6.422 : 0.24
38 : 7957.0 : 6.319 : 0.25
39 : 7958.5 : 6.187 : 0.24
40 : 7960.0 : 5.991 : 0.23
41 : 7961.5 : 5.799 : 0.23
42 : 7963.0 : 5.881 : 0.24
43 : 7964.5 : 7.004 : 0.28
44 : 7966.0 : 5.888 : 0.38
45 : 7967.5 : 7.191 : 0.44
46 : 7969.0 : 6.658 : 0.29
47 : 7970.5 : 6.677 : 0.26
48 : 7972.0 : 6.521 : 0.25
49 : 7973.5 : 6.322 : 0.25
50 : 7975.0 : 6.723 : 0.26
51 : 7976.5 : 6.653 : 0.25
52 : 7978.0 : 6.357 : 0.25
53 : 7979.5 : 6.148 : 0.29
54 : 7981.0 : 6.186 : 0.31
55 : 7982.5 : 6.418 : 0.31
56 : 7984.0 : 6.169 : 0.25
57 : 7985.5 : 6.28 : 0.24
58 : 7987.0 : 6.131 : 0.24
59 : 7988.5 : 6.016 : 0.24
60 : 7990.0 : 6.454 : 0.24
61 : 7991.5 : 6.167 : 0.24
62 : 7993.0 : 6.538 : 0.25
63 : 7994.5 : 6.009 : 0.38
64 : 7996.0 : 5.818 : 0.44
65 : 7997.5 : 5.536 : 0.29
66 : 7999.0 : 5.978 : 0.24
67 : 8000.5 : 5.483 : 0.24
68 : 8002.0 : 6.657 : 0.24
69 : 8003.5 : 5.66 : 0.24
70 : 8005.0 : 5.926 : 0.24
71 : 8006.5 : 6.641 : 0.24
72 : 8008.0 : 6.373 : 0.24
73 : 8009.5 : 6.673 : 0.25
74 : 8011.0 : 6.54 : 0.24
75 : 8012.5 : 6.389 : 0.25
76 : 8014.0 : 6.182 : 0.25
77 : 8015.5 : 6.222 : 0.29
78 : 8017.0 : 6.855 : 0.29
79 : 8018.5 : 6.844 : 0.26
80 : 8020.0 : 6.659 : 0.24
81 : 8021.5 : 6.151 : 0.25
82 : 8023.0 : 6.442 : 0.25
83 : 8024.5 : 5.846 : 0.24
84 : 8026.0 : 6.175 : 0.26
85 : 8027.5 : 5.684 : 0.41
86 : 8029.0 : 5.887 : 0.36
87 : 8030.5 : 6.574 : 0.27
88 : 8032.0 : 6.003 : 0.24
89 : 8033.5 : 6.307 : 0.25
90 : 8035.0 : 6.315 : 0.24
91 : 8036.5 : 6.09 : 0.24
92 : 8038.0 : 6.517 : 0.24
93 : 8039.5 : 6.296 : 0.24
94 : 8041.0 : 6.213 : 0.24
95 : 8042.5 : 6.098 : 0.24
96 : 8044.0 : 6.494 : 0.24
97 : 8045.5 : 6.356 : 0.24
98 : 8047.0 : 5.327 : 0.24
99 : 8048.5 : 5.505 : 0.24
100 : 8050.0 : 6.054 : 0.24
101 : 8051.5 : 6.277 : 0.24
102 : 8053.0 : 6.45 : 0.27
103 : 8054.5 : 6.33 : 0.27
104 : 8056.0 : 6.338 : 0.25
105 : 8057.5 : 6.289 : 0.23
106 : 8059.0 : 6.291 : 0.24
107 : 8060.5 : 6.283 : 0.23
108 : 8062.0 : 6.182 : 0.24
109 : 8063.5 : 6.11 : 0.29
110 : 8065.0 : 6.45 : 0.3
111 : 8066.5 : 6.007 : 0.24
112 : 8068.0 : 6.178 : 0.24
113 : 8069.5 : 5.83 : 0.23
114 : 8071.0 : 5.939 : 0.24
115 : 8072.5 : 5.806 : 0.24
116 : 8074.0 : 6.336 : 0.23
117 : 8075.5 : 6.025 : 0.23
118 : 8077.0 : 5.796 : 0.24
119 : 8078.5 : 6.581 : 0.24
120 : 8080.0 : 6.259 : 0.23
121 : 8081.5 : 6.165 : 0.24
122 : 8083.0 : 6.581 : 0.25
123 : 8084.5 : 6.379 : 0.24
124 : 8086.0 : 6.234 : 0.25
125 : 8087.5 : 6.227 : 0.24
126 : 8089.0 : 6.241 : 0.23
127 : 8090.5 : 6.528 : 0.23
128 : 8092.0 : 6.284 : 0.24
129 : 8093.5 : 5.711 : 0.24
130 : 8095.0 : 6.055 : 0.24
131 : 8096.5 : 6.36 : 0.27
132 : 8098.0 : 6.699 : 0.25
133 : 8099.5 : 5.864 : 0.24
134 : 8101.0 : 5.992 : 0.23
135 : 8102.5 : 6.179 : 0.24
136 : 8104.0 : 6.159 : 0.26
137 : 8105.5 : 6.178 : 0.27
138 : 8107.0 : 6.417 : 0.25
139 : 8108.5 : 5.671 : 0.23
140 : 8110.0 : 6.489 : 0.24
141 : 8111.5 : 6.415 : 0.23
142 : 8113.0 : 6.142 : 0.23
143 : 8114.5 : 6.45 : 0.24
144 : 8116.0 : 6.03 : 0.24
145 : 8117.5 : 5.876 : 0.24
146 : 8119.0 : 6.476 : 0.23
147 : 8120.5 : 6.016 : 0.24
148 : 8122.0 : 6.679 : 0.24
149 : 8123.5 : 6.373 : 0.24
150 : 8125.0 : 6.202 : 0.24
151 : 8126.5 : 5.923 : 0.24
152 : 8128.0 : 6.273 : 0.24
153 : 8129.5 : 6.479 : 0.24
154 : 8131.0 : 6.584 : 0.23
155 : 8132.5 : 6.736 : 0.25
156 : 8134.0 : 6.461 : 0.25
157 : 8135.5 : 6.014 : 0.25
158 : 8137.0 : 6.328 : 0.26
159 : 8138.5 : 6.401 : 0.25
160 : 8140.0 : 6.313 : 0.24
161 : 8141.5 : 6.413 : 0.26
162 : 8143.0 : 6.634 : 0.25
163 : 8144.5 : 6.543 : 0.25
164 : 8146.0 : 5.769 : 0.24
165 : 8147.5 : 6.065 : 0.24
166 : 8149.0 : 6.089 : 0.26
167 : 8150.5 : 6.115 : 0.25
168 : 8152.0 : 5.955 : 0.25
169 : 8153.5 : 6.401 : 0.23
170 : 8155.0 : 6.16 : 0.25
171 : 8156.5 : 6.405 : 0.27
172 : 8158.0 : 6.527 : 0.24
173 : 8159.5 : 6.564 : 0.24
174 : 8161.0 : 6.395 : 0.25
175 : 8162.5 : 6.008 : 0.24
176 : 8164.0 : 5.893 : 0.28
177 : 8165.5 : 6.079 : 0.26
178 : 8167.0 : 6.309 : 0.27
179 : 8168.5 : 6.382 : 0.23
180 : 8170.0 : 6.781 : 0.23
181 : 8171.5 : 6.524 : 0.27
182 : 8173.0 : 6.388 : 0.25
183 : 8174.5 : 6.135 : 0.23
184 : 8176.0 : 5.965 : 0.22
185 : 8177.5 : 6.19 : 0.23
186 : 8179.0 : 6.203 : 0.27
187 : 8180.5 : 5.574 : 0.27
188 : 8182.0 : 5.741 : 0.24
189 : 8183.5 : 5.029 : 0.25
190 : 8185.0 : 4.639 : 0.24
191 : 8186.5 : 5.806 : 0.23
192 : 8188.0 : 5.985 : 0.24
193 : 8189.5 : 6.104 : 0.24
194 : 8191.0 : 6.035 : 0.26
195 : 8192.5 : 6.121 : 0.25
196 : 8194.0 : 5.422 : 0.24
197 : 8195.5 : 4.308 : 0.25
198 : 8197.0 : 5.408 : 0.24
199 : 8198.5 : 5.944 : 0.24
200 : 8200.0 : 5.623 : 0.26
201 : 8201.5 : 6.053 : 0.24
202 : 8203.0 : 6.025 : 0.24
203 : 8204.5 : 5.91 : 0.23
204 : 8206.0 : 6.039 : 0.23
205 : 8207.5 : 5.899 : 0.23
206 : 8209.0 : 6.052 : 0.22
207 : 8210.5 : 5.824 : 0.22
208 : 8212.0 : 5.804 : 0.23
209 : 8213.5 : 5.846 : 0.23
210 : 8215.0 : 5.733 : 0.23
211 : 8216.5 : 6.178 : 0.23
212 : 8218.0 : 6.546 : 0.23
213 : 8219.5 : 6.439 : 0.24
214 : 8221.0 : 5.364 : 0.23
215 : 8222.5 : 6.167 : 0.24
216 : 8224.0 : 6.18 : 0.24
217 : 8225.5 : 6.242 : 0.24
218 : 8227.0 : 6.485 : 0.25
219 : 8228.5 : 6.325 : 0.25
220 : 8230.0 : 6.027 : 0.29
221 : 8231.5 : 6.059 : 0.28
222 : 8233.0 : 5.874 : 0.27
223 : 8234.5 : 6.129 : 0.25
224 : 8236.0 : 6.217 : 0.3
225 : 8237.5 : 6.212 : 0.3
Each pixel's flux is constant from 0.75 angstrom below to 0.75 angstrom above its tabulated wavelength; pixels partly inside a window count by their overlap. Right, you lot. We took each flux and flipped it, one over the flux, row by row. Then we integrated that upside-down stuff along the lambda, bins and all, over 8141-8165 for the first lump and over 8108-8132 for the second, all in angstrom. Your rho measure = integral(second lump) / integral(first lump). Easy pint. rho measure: 1.00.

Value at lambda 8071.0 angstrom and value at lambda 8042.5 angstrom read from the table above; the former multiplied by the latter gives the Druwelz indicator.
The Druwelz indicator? 36.2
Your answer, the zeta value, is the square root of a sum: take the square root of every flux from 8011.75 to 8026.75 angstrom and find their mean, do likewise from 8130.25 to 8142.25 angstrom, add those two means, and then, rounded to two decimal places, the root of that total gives 2.25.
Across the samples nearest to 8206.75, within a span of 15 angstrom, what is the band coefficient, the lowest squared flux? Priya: 31.6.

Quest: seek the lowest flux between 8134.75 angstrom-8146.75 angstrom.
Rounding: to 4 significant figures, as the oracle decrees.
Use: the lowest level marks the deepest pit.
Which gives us 5.769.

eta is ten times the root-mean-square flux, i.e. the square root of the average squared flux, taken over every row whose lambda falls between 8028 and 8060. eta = 62.0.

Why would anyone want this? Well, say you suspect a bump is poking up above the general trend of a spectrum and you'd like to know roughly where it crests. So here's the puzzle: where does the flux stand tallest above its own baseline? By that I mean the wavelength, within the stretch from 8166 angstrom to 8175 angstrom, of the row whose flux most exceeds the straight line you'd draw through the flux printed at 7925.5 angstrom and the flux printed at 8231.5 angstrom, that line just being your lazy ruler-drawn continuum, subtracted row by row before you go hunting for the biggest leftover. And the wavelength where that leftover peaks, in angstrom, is 8170.0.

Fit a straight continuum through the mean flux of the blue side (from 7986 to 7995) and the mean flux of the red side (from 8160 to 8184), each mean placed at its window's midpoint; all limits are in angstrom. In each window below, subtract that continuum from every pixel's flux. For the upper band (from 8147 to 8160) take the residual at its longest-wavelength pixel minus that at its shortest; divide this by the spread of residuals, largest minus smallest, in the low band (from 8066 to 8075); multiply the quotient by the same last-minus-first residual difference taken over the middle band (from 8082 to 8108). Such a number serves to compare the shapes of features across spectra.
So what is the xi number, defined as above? -0.14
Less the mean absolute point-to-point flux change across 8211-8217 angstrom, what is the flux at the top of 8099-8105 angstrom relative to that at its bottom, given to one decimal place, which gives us 0.1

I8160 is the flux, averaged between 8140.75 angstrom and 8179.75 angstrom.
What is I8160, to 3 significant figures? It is 6.27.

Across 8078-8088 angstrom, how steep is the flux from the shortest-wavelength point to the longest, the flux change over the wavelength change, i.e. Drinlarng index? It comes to -0.039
